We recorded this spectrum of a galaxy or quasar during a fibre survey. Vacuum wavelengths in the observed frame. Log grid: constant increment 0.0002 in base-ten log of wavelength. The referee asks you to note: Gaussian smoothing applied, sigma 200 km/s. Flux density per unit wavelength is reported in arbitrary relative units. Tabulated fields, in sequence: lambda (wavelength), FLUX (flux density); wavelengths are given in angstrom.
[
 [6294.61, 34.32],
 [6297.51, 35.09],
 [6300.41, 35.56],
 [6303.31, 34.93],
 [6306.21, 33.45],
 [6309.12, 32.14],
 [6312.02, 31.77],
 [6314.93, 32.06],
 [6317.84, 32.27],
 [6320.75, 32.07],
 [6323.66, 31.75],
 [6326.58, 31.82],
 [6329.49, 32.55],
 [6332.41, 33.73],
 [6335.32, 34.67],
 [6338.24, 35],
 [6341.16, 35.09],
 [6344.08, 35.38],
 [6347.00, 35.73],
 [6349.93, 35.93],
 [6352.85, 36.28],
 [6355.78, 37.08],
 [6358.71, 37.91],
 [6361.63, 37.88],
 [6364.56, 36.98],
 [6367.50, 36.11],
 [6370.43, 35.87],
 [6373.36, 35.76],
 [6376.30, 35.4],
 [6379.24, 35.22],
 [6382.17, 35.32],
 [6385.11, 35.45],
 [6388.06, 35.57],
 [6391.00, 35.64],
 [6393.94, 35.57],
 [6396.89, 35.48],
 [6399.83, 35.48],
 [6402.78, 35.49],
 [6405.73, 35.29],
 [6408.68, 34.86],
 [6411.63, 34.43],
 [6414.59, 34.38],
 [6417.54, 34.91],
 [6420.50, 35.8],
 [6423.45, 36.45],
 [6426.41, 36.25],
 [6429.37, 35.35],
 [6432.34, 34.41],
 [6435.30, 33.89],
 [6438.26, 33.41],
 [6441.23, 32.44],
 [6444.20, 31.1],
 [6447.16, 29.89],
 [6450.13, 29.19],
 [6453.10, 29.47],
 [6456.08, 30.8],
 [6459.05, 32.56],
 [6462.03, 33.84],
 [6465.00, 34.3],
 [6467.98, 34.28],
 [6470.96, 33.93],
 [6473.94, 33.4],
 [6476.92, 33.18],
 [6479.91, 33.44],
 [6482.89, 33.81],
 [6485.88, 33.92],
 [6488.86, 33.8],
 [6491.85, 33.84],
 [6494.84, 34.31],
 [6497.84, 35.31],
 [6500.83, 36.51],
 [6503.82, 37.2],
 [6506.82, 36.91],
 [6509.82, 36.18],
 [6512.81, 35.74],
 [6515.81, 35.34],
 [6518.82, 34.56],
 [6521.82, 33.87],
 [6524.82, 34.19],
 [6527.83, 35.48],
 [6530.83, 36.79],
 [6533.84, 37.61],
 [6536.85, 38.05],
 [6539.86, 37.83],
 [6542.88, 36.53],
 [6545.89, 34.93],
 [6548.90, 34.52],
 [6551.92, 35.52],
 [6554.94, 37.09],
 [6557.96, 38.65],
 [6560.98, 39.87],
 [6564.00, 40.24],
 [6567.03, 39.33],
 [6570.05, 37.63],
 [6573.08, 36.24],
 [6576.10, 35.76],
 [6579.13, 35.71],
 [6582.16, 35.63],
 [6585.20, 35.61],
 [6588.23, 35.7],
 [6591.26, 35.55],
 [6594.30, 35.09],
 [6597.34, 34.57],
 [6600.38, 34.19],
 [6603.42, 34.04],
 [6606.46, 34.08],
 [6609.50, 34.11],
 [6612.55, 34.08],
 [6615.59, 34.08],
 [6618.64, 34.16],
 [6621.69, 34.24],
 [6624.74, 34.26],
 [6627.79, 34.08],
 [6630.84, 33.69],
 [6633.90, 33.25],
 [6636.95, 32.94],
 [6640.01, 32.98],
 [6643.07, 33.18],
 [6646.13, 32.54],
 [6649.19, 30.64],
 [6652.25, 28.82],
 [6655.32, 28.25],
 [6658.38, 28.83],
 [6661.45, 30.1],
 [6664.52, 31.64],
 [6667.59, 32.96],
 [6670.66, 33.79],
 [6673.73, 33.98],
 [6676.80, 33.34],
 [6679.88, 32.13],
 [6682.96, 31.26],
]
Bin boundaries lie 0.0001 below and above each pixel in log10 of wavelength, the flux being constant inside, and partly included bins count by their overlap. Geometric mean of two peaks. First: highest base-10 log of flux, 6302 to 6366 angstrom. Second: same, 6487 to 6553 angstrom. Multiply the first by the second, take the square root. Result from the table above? 1.58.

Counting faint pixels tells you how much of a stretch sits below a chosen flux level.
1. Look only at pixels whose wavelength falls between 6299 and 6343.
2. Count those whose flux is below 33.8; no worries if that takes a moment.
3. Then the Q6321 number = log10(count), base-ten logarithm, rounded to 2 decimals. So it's 1.00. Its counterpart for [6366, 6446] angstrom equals 0.48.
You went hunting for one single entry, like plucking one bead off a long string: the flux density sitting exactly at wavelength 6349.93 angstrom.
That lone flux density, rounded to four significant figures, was 35.93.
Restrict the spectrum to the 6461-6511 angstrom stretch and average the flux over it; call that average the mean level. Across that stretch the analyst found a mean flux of 34.6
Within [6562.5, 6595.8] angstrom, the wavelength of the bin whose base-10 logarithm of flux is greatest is 6564.00 angstrom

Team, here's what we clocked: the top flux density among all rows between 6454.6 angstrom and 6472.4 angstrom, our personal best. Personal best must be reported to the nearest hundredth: 34.30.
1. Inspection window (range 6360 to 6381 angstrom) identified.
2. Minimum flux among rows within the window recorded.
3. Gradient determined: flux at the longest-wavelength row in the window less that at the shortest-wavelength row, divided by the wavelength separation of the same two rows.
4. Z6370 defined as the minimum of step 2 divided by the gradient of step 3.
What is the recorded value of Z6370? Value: -233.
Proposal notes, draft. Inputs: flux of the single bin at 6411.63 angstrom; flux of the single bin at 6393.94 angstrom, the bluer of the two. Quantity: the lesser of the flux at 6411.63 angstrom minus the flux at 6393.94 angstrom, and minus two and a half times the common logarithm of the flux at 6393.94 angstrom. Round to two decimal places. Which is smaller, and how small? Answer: -3.88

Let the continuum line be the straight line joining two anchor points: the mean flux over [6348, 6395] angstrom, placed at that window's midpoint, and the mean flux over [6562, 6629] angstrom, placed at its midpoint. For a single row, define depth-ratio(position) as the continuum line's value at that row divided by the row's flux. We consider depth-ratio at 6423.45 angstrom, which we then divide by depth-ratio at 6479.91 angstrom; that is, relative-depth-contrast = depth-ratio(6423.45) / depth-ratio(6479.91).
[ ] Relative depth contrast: 0.92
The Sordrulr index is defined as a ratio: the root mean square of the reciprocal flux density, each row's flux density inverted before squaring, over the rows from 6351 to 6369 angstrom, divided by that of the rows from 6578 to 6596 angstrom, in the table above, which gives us 0.96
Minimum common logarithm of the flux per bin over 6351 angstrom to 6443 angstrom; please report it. 1.51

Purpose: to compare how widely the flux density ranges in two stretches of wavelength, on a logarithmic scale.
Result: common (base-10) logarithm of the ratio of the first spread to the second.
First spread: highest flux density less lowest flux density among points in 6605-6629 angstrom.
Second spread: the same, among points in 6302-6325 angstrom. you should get -1.2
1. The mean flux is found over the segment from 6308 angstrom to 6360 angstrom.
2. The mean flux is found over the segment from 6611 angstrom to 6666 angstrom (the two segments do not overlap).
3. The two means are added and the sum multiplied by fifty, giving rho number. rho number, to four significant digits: 3319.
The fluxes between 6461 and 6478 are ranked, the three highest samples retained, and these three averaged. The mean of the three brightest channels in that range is 34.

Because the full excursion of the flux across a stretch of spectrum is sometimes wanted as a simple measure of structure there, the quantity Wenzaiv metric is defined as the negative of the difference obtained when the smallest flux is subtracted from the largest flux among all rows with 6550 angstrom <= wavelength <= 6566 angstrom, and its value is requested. -4.7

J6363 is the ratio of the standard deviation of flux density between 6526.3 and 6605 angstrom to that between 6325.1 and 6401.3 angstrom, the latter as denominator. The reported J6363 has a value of 1.30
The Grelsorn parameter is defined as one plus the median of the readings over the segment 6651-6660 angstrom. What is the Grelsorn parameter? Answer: 29.8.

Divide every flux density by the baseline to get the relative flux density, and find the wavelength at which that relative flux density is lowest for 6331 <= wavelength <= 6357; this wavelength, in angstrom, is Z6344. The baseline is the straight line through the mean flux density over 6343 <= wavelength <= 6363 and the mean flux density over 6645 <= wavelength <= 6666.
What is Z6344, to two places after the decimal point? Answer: 6332.41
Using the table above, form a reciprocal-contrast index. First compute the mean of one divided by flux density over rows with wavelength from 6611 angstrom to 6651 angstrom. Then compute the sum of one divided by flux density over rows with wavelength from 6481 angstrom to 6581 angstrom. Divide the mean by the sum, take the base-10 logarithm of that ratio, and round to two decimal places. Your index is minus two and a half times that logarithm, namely 3.71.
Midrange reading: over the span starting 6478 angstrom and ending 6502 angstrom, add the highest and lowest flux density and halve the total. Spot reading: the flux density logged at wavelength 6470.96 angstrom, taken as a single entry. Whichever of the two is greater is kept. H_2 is 35.0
